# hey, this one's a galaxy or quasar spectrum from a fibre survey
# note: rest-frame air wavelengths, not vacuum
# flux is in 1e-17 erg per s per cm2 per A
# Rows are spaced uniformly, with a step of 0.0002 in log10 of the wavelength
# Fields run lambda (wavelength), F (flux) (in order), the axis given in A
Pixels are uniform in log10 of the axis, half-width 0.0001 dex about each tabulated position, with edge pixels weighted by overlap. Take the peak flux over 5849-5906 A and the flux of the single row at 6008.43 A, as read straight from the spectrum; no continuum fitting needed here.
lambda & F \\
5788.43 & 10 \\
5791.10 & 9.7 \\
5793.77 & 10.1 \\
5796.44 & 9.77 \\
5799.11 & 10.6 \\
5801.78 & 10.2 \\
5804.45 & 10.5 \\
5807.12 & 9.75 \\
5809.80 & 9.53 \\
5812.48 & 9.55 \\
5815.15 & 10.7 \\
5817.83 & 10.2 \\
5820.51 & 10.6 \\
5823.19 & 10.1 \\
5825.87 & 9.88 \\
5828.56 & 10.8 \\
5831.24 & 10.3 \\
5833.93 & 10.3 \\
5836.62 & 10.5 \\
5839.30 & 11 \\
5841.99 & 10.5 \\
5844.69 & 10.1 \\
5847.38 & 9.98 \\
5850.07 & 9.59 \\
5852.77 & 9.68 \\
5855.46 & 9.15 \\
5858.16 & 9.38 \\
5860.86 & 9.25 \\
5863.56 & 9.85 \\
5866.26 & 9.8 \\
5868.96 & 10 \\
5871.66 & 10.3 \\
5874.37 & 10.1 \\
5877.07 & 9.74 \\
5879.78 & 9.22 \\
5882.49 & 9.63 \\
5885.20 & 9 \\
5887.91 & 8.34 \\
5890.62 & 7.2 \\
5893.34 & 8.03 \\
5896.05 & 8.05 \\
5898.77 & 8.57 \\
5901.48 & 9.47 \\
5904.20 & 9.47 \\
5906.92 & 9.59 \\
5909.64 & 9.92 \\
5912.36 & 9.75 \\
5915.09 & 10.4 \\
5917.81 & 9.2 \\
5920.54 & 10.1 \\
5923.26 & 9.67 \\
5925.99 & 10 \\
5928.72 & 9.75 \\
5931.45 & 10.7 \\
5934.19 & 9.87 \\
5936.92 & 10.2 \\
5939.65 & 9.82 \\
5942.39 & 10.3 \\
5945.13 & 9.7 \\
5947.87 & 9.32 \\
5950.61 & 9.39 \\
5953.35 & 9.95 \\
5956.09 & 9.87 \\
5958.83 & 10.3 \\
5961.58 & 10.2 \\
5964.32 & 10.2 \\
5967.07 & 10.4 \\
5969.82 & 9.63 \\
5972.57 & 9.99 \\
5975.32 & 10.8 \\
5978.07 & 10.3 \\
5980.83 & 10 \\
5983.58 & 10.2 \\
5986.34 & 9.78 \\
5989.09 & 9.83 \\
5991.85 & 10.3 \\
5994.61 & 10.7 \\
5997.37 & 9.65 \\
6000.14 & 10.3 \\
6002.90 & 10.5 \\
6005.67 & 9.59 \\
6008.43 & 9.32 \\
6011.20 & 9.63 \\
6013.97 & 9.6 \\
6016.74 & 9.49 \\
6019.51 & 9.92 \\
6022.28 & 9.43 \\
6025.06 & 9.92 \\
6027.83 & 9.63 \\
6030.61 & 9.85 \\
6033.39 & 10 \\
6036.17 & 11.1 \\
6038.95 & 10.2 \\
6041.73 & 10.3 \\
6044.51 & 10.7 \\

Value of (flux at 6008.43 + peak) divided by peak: 1.90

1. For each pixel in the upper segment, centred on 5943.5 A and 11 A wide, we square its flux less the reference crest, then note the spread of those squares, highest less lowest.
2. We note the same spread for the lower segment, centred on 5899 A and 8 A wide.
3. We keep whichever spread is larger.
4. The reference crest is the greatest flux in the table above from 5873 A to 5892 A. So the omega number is 3.8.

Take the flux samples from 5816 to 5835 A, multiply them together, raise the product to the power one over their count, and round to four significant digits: 10.31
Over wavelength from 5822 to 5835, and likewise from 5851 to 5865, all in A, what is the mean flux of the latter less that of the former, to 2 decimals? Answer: -0.81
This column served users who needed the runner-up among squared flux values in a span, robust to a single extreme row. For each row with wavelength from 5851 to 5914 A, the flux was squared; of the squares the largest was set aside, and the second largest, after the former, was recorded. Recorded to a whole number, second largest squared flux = 102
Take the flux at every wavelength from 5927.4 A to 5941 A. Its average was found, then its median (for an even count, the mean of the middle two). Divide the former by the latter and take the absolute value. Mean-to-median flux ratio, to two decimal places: 1.02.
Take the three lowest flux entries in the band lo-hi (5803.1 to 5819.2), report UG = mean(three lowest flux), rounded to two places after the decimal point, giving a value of 9.61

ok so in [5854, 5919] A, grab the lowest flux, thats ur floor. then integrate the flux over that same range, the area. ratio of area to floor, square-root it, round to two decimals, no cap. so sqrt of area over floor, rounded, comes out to 9.17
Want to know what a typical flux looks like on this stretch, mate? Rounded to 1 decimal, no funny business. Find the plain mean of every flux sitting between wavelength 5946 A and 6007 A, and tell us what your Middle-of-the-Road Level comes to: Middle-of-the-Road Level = 10.1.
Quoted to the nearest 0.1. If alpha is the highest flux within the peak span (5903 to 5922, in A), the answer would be 10.4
